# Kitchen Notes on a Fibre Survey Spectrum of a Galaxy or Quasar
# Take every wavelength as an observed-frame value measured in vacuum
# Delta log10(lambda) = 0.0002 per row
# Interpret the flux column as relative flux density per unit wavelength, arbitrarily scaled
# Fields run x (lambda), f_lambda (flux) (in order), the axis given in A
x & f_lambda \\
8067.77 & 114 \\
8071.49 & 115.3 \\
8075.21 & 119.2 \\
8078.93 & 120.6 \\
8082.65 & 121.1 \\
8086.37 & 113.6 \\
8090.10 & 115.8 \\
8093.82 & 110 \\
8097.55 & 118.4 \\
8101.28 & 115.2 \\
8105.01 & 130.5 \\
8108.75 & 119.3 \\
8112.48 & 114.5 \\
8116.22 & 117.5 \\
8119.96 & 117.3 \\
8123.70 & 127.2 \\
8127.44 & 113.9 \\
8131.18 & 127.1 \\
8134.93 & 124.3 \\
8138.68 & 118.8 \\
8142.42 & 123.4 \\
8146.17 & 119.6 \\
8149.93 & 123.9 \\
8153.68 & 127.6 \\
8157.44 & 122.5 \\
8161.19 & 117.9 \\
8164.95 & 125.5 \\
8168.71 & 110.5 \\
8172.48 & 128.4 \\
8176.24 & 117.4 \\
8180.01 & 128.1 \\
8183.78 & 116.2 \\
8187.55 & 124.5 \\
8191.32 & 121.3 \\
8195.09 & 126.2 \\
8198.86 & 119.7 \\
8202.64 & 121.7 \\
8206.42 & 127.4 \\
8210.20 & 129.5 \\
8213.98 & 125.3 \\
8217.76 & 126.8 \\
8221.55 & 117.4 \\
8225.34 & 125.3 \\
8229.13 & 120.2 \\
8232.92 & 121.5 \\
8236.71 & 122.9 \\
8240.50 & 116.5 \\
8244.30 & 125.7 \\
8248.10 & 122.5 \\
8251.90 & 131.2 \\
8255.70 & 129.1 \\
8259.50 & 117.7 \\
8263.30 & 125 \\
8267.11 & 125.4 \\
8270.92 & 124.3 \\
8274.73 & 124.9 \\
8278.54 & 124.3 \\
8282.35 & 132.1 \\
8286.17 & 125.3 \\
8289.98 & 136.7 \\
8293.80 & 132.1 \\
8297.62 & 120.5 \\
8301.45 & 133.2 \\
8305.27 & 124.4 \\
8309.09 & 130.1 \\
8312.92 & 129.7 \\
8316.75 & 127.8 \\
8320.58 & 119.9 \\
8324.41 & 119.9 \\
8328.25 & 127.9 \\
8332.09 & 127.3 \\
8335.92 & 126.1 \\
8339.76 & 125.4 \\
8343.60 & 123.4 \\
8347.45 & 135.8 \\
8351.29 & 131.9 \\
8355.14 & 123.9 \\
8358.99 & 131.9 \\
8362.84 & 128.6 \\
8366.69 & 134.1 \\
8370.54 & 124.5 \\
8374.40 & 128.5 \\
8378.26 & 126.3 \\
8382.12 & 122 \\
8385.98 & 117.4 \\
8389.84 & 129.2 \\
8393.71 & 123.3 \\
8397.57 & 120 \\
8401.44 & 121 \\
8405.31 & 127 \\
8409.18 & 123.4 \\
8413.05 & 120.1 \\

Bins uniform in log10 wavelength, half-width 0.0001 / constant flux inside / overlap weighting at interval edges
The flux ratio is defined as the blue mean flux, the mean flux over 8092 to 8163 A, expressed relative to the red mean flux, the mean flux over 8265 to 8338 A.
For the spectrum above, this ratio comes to 0.949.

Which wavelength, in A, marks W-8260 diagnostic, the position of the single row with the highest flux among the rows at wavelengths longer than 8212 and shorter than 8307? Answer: 8289.98 A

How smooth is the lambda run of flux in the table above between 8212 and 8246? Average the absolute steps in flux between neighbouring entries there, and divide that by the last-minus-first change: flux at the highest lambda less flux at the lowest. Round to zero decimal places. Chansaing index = 13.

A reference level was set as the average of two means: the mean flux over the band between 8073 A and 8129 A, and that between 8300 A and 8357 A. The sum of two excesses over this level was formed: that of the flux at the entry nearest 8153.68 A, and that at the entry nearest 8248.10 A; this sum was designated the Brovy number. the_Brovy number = 4.7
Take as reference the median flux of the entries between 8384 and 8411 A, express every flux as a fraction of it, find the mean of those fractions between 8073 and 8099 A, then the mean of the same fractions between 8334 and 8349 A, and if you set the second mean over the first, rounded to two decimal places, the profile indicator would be 1.09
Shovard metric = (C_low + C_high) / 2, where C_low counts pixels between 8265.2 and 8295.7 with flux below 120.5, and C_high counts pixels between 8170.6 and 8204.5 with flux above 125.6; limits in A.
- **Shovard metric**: 1.5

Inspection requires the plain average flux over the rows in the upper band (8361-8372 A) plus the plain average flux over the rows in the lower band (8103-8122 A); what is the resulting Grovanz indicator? 249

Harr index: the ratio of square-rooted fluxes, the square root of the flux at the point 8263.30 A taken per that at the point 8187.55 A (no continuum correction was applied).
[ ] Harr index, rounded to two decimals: 1.00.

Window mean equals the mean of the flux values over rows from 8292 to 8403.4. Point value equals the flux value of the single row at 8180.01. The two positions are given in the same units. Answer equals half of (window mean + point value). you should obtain 127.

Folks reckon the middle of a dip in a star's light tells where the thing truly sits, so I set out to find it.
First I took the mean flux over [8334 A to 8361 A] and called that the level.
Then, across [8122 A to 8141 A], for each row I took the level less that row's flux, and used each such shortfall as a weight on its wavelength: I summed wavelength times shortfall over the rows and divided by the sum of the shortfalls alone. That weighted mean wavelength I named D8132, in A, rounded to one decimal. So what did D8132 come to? 8132.0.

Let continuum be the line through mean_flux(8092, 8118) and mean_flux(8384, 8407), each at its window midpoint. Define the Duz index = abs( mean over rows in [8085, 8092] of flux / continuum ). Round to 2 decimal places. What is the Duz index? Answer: 0.98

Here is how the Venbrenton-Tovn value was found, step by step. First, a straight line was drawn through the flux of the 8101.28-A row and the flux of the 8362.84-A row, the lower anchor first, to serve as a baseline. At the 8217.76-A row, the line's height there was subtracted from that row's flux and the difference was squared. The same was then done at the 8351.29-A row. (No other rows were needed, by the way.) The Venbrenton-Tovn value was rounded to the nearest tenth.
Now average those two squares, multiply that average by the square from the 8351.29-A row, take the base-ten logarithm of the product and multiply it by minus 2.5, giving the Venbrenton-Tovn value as -6.4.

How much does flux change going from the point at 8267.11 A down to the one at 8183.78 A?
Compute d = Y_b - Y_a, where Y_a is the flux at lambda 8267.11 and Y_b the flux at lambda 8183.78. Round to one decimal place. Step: -9.2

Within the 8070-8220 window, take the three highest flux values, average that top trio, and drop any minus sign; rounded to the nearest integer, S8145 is 129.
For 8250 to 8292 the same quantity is 133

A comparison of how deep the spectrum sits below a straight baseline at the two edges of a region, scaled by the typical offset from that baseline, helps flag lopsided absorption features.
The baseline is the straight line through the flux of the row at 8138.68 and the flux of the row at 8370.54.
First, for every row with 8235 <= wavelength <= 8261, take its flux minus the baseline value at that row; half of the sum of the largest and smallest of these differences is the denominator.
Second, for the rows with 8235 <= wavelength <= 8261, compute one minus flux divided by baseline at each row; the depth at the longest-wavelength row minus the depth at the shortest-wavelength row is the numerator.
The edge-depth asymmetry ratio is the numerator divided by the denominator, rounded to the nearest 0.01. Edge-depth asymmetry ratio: 0.02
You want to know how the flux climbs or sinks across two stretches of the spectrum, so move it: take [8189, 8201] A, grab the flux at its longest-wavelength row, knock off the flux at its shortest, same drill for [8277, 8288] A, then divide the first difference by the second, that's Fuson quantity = -1.6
